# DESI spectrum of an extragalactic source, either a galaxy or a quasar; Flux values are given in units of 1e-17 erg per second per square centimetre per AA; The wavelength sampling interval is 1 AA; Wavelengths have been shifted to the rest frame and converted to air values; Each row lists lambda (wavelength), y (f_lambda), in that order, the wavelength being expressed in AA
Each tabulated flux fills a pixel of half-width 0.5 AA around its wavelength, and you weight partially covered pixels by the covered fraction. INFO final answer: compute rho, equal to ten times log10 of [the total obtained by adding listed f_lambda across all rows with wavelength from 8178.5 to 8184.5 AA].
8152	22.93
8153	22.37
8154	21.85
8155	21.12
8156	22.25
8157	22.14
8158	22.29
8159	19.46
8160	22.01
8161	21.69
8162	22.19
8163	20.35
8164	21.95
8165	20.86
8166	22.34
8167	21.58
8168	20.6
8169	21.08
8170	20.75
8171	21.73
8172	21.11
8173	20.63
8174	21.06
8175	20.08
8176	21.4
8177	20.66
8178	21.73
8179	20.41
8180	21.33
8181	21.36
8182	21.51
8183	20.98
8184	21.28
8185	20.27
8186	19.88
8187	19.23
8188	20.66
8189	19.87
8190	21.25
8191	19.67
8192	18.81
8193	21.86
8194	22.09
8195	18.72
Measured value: 21.0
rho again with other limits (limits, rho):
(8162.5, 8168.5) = 21.1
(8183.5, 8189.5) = 20.8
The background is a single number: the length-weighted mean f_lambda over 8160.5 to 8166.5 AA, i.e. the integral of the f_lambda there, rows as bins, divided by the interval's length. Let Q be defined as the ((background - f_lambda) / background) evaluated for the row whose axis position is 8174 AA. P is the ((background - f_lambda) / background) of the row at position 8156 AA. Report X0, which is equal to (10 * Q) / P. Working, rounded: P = -0.03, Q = 0.02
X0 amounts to -7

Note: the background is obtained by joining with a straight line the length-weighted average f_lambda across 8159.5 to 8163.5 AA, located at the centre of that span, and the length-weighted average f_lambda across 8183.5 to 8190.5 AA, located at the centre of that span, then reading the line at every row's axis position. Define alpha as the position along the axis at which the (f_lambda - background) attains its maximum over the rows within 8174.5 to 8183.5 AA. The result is 8178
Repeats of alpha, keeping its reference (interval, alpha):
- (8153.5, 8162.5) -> 8162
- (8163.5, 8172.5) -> 8166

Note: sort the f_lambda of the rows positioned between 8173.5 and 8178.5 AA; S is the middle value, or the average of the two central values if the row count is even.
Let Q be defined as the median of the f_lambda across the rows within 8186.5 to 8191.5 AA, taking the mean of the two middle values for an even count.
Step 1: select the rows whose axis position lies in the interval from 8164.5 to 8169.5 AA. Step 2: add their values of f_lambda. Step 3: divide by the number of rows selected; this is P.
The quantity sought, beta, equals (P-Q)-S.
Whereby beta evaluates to -19.64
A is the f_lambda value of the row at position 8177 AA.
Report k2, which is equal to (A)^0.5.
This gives 4.55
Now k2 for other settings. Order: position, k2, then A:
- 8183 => 4.58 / 20.98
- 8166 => 4.73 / 22.34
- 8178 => 4.66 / 21.73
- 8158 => 4.72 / 22.29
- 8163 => 4.51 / 20.35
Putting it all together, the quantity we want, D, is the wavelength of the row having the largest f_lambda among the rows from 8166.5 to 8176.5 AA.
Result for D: 8171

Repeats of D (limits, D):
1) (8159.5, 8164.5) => 8162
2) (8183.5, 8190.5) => 8184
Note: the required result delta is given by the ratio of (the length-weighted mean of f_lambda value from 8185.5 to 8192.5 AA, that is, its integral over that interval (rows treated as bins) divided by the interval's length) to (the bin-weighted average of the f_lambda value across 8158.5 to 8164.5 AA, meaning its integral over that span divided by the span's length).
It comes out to 0.94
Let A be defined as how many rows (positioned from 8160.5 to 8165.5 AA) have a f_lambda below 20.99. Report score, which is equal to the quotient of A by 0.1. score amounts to 20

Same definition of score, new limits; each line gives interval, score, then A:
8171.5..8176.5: 20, 2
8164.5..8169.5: 20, 2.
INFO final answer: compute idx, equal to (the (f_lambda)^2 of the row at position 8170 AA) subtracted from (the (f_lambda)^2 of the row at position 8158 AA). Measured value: 66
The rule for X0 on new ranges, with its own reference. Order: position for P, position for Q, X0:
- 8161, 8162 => 49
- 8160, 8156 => 15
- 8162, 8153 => 13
